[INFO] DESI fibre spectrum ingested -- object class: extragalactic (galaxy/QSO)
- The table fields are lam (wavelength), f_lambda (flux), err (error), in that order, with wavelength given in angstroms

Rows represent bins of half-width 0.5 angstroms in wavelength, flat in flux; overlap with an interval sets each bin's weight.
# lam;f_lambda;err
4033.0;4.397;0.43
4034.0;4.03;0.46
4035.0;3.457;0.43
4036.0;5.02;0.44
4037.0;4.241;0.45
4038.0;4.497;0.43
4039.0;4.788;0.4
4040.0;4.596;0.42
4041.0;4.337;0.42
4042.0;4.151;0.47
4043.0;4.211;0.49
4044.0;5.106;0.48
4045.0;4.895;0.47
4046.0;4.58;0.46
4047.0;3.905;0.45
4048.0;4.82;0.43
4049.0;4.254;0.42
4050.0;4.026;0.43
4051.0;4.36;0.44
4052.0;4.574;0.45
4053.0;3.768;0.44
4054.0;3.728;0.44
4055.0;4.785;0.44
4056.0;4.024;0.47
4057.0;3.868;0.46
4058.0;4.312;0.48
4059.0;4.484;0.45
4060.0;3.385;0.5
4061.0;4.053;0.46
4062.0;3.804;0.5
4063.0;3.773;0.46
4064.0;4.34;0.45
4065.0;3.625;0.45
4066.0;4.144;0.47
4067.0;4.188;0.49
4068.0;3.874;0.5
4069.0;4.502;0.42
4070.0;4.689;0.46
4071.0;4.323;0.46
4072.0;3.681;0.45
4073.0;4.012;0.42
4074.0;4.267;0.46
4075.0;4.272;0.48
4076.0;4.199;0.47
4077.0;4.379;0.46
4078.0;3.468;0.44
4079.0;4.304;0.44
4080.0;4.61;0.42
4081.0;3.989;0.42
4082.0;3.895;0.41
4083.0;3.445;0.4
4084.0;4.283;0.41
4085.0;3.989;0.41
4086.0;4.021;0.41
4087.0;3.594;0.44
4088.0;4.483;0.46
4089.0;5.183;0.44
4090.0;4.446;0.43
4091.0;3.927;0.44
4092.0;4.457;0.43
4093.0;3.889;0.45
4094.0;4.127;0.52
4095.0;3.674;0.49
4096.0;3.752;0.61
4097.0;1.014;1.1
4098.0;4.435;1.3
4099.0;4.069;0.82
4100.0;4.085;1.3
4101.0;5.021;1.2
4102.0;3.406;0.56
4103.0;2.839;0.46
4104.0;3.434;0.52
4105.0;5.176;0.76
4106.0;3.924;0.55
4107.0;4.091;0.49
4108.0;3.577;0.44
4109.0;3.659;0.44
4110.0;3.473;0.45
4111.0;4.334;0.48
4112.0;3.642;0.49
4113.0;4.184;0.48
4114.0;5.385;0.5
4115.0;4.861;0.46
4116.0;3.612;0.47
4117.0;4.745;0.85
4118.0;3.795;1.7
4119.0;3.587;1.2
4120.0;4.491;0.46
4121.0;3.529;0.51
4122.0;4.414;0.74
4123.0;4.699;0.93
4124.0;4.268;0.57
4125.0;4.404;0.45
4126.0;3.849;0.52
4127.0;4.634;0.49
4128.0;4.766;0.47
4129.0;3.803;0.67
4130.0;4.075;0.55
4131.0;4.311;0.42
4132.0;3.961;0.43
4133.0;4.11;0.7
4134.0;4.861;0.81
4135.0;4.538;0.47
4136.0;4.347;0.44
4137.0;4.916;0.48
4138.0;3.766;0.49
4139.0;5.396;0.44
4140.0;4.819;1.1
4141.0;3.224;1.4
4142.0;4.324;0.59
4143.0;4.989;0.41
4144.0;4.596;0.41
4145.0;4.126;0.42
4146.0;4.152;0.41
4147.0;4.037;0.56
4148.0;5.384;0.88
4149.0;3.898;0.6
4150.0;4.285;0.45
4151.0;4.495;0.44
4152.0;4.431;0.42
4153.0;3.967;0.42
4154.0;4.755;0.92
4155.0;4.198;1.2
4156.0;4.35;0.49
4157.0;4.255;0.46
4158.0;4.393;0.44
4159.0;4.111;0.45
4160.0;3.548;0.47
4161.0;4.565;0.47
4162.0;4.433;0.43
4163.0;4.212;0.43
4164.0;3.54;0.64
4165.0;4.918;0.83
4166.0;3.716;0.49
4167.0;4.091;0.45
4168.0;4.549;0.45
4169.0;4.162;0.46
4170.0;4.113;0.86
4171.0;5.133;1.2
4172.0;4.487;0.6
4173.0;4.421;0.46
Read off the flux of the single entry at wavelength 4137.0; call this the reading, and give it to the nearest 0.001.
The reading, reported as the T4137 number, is 4.916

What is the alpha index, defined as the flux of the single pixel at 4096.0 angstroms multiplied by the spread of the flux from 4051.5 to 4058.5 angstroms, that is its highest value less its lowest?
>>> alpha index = 4.0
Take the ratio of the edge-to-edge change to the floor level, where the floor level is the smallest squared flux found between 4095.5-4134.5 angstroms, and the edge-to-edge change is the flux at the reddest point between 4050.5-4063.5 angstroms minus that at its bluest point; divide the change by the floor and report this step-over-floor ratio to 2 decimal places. -0.57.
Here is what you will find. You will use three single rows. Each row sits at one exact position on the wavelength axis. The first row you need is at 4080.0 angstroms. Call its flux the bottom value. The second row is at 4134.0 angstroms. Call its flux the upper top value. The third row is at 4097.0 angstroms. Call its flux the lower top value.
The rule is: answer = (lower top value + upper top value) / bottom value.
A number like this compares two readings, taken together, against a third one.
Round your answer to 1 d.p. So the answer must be 1.3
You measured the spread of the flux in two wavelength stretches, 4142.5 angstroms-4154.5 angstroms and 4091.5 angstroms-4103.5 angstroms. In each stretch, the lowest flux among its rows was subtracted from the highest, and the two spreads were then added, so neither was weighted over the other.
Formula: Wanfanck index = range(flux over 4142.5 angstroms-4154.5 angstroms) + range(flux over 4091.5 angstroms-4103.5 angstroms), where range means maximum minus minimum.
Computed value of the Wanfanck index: 5.5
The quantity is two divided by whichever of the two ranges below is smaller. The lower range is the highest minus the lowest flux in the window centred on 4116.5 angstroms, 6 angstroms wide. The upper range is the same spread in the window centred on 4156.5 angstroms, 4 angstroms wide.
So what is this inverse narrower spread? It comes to 10.3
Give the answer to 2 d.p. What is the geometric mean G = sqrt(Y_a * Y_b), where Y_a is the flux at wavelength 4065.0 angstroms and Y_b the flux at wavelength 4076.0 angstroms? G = 3.90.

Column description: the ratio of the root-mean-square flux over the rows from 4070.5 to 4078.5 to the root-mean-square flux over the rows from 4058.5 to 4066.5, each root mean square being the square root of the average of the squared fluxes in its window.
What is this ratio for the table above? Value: 1.030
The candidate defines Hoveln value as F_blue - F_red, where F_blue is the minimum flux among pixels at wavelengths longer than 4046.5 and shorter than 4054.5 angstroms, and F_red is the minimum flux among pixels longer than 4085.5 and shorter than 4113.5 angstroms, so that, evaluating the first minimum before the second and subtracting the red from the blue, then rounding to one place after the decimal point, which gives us 2.7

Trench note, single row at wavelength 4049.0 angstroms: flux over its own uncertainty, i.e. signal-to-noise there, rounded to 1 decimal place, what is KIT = 10.1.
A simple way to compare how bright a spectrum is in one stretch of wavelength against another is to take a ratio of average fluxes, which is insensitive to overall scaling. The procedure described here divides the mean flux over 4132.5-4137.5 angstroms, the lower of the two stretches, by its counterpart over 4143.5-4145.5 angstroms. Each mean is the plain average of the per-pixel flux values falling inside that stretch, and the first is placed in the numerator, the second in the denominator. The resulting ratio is 1.04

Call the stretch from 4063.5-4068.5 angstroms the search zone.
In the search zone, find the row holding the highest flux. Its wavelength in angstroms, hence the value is 4064.0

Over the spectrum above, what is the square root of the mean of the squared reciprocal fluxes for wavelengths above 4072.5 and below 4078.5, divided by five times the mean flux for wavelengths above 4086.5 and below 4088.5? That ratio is 0.0122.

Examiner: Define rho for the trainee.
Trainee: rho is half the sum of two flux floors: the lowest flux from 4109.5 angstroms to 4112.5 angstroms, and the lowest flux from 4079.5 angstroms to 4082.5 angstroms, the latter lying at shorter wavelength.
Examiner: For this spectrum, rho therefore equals 3.7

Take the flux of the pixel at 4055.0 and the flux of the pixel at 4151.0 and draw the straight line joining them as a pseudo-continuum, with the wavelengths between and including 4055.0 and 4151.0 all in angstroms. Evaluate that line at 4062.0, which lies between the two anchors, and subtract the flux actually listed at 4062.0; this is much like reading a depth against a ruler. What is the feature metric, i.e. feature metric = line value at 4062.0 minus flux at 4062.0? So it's 1.0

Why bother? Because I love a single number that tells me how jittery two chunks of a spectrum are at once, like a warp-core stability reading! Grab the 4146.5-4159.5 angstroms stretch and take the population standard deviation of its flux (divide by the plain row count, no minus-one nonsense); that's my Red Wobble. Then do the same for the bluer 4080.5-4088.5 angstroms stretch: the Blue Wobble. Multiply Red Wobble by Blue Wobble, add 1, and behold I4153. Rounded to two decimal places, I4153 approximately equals 1.12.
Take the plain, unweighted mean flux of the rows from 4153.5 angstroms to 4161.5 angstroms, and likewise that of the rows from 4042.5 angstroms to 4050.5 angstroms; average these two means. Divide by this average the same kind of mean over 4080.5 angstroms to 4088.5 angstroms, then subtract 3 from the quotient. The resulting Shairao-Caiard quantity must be -2.09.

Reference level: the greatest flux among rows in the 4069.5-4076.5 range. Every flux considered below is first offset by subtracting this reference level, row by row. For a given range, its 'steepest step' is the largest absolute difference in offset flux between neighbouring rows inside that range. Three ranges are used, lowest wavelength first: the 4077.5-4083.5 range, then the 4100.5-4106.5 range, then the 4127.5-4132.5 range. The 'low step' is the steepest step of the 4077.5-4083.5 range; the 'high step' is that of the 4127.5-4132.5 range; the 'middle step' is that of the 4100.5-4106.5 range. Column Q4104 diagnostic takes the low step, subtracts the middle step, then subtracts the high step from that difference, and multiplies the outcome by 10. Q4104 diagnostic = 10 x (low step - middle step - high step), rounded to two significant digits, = -19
